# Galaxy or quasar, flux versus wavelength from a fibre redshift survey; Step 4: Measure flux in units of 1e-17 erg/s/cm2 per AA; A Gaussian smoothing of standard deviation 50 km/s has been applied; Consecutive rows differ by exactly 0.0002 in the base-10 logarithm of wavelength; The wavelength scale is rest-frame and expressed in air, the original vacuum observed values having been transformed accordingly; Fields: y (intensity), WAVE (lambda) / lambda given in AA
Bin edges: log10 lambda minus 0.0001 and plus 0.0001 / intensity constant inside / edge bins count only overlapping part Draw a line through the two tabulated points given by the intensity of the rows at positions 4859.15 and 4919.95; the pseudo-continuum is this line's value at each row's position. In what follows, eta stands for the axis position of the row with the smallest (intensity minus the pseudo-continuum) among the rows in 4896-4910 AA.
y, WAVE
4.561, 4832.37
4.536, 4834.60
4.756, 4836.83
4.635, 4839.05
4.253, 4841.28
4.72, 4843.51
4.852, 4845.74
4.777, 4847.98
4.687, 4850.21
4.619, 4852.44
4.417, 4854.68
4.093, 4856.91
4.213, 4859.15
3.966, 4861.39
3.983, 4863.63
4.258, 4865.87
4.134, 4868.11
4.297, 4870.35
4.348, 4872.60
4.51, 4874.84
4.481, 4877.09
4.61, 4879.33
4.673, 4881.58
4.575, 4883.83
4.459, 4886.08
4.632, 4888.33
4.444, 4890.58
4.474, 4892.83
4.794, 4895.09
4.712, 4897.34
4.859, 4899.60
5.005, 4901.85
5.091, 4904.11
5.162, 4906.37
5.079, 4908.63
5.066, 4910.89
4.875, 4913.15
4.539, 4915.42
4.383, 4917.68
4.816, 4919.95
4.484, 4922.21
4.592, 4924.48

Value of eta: 4897.34 AA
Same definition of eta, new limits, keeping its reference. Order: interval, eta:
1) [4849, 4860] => 4856.91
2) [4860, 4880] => 4863.63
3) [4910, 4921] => 4917.68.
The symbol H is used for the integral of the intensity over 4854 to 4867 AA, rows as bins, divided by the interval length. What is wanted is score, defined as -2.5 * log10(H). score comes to -1.54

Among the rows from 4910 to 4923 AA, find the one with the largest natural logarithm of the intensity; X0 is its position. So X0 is 4910.89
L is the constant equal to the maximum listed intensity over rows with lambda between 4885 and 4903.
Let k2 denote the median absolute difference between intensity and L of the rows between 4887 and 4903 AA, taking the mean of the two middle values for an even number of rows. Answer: 0.3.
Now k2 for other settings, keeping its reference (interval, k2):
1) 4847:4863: 0.6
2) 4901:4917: 0.1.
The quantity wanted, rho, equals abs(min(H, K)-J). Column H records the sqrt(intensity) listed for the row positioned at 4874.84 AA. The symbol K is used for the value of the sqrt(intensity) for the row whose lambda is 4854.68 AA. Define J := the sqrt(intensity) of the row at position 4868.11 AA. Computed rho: 0.068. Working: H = 2.12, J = 2.03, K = 2.10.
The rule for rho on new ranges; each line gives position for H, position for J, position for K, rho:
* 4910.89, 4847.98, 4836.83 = 0.005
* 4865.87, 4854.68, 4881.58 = 0.038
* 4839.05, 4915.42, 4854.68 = 0.029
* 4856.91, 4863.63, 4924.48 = 0.027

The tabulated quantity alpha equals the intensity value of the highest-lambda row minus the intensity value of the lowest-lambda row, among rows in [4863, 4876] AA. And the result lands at 0.5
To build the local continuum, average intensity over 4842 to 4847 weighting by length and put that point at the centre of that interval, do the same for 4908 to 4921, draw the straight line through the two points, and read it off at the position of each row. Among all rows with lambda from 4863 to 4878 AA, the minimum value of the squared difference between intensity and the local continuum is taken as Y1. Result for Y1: 0.060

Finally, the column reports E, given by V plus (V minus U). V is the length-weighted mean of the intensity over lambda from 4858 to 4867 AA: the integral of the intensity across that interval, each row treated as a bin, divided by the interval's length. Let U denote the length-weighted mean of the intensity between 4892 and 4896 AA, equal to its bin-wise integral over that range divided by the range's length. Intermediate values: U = 4.63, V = 4.1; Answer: 3.6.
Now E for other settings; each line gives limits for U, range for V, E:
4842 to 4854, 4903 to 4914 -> 5.4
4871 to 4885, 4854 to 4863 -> 3.8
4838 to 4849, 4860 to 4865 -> 3.4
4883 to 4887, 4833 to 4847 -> 4.7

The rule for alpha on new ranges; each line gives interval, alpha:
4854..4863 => -0.5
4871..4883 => 0.3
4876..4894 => 0.0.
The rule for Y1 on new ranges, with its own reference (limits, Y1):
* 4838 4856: 0.000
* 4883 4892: 0.017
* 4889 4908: 0.001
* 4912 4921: 0.001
